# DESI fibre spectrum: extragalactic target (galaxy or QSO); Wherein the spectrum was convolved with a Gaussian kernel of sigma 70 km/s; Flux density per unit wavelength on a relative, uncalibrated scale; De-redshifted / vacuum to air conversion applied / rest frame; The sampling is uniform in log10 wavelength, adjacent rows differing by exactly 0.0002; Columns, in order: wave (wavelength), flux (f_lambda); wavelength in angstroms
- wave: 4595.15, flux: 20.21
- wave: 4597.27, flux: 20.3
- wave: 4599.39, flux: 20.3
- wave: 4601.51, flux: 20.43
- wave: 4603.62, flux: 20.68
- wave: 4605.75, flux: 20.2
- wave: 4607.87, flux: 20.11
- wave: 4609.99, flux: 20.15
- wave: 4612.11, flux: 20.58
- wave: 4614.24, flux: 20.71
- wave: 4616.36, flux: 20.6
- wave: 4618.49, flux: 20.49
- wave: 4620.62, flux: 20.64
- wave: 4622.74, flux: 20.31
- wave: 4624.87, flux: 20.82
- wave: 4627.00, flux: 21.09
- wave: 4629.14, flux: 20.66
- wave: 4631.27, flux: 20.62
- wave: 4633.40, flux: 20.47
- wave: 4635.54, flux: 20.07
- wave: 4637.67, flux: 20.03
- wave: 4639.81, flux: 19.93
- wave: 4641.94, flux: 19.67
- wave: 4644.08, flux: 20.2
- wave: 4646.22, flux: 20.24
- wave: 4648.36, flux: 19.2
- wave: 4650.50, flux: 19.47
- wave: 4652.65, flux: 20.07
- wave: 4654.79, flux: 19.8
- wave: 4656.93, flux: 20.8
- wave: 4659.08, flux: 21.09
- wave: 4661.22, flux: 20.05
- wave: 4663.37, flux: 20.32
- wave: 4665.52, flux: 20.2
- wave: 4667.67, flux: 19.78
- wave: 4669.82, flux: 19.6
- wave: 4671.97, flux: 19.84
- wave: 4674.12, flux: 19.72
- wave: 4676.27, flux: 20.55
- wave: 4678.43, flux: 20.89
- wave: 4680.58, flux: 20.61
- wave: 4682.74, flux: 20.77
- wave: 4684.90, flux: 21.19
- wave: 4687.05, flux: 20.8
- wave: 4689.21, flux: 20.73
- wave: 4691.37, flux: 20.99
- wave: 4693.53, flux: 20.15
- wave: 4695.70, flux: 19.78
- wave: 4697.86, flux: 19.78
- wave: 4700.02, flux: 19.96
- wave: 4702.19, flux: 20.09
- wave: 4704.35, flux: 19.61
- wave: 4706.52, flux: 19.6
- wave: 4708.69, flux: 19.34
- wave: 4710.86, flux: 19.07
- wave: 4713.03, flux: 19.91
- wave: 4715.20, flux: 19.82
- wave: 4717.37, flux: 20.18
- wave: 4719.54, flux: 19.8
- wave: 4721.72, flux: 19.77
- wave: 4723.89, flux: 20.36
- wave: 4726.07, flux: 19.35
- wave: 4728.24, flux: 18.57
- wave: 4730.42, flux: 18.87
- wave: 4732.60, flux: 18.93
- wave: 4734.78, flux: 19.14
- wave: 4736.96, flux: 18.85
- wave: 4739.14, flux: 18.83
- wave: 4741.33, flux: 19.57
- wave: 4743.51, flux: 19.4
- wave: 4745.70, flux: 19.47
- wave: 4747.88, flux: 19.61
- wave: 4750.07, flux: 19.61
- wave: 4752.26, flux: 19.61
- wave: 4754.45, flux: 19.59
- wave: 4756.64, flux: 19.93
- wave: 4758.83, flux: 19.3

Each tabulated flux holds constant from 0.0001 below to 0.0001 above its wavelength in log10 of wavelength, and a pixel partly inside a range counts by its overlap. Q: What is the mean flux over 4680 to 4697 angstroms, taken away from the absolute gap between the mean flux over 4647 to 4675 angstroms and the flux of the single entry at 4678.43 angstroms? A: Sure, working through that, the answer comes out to -19.7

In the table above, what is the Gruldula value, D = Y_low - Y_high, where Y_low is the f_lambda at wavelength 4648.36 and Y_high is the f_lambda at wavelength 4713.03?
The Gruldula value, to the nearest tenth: -0.7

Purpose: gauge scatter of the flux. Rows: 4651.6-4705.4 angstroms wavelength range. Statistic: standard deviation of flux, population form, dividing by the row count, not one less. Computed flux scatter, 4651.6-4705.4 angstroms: 0.50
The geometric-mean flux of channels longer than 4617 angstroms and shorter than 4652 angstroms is 20.2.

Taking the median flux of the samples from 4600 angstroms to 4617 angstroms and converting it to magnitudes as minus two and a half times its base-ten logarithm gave -3.28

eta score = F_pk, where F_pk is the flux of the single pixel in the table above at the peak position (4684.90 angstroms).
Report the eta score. 21.19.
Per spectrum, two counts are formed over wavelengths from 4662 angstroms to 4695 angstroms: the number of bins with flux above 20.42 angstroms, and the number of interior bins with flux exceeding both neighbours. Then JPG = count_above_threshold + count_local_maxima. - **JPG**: 12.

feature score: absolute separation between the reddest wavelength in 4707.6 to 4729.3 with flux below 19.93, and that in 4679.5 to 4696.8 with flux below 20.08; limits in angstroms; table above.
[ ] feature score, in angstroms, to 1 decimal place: 32.5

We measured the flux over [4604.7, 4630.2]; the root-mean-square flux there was 20.5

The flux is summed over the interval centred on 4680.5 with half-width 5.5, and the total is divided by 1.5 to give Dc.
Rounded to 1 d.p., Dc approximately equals 69.3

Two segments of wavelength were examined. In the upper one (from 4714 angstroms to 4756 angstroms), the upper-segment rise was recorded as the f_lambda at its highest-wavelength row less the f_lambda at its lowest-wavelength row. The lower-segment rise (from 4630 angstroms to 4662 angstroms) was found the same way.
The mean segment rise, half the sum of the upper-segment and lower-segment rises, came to -0.4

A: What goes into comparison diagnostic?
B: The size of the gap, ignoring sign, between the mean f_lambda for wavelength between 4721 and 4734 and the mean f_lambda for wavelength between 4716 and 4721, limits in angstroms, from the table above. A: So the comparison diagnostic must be 0.7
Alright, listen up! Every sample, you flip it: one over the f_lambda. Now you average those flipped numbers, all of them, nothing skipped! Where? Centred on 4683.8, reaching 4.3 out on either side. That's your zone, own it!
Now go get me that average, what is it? 0.0480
